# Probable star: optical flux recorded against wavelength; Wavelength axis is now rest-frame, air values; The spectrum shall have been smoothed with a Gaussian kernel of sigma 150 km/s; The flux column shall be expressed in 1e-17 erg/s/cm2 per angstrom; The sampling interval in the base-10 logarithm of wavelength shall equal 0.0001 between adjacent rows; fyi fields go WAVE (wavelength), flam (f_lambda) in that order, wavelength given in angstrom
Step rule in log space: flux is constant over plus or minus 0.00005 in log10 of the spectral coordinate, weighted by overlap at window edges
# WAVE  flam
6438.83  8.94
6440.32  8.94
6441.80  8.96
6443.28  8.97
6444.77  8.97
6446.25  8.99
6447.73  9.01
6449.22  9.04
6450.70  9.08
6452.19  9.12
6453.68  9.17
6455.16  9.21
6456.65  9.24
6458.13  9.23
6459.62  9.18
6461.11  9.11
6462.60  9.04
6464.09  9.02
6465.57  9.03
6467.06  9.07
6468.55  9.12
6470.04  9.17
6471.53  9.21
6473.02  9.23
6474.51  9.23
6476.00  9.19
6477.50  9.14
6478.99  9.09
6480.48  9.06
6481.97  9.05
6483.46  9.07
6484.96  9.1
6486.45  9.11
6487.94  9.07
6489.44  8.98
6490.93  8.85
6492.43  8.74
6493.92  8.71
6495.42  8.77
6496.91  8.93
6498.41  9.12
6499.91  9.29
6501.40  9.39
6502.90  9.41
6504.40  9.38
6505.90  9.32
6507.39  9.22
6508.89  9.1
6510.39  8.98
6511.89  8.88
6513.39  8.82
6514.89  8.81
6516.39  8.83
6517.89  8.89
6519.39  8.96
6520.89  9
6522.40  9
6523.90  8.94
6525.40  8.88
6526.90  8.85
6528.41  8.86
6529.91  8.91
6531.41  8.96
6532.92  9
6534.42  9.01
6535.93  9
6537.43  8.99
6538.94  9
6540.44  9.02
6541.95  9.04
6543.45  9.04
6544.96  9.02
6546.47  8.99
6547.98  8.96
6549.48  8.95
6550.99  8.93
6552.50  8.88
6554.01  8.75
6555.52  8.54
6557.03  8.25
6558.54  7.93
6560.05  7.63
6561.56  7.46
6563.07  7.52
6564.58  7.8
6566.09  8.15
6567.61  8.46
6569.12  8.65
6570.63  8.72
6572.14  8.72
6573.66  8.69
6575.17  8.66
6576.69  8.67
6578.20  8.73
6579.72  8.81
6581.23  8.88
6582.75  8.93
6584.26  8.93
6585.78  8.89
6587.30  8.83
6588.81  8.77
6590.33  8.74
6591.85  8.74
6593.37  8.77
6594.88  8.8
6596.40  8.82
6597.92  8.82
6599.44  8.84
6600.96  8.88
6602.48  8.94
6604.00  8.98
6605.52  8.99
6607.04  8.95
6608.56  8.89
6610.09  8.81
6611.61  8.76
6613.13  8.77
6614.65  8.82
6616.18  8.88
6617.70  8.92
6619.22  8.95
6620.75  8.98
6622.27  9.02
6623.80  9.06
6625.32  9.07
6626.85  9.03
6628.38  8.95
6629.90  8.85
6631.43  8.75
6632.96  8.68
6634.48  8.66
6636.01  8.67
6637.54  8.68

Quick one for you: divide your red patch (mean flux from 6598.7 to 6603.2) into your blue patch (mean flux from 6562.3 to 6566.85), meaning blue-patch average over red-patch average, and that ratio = 0.88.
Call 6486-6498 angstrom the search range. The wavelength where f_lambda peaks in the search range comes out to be 6486.45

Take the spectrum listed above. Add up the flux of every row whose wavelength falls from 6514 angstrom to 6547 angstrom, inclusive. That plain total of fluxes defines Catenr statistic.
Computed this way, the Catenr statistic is 197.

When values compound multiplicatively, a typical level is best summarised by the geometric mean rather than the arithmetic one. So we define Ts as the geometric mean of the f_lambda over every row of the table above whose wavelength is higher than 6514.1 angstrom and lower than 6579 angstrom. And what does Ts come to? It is 8.69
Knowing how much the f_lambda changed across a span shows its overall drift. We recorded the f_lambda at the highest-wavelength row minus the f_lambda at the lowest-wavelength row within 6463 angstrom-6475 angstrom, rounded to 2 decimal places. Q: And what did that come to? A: 0.21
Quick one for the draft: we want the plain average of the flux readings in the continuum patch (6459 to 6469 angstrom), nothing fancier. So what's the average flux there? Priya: 9.08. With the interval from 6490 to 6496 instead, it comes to 8.77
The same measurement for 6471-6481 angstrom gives 9.16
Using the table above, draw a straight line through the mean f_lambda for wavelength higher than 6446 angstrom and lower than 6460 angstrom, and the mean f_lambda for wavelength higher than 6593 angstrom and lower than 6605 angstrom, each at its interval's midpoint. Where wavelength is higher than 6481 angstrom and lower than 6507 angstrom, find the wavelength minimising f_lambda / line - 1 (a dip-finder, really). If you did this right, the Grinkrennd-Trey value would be 6493.92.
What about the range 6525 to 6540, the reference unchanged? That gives 6526.90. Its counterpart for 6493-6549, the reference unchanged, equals 6493.92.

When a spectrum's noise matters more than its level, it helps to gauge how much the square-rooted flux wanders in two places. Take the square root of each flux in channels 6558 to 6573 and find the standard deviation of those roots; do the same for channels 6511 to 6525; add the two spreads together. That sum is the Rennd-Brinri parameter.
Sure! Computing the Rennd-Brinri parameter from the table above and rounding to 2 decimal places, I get 0.10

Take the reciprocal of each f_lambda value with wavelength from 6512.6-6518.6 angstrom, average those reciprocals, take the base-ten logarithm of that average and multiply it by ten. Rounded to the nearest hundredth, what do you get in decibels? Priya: -9.46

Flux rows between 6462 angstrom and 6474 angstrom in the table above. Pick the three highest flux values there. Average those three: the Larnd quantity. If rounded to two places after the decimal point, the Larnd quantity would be 9.20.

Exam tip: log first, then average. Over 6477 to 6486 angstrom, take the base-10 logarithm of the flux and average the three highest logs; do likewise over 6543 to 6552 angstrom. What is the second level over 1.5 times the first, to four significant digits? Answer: 0.6636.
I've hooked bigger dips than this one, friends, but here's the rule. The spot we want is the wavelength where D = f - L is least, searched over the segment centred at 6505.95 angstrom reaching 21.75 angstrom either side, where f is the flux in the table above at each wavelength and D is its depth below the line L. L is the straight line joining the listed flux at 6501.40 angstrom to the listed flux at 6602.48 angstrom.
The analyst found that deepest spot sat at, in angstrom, 6493.92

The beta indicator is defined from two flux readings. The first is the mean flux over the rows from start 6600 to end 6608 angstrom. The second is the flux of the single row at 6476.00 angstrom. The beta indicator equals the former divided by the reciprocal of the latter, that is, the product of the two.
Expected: 82.2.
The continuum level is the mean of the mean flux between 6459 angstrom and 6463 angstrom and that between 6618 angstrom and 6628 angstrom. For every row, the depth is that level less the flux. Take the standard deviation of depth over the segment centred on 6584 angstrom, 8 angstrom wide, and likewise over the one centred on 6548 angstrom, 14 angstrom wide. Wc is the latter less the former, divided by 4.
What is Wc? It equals 0.01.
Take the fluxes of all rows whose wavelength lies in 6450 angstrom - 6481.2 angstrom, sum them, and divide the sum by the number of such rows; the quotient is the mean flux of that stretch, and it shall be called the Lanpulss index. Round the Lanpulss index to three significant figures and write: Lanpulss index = 9.14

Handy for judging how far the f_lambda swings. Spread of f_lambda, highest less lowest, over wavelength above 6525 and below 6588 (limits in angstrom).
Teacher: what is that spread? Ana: 1.58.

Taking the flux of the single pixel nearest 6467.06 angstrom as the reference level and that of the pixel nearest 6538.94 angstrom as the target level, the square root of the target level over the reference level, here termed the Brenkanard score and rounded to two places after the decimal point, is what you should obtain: 1.00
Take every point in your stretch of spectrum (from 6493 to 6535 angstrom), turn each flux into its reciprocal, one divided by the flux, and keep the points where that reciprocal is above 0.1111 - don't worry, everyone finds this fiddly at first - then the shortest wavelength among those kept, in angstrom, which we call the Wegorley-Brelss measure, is 6493.92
